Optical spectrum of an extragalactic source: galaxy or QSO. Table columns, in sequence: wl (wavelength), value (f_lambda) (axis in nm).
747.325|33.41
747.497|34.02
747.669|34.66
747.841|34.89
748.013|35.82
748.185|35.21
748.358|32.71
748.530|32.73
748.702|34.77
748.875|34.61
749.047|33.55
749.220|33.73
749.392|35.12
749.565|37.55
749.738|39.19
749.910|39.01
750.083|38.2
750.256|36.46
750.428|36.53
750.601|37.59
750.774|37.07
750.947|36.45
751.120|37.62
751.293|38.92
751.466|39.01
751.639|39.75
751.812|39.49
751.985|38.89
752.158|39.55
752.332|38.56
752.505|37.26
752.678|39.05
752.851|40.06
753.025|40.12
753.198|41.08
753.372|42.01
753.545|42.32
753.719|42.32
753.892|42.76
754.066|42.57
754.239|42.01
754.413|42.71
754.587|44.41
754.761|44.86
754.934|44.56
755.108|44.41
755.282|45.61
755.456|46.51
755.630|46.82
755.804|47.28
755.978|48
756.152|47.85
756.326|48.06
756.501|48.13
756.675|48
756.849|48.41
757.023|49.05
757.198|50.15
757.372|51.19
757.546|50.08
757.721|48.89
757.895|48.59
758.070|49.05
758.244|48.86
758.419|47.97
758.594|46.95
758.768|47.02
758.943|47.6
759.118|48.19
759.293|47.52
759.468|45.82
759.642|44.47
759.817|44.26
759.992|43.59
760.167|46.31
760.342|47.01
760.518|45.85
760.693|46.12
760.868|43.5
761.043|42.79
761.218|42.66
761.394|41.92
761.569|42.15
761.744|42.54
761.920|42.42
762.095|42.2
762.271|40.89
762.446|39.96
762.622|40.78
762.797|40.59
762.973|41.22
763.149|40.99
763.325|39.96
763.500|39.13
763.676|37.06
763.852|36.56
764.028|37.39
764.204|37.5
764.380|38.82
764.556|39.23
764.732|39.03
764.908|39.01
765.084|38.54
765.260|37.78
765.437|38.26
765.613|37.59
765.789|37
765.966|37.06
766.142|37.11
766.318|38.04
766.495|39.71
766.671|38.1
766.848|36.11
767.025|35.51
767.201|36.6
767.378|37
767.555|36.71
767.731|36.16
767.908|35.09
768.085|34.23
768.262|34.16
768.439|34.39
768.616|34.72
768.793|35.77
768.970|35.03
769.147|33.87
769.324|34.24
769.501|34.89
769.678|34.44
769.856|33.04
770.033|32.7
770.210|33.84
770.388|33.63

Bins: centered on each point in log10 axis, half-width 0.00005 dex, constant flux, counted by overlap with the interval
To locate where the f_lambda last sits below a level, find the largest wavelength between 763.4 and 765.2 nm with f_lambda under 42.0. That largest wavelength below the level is 765.084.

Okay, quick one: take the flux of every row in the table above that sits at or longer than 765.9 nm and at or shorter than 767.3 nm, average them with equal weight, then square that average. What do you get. 1390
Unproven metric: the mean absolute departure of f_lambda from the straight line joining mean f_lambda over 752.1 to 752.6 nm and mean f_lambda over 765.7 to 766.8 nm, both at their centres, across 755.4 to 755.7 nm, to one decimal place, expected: 8.4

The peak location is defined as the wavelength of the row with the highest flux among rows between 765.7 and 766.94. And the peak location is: 766.495 nm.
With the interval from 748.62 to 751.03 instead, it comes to 749.738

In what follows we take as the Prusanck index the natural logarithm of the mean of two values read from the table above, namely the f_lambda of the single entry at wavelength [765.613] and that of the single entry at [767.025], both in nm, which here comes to 3.60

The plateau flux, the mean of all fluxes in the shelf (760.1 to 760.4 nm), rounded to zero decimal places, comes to 47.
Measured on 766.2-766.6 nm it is 39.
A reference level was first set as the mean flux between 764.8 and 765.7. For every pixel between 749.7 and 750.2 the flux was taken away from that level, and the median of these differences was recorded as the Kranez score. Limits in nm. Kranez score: -1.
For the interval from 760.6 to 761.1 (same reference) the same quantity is -5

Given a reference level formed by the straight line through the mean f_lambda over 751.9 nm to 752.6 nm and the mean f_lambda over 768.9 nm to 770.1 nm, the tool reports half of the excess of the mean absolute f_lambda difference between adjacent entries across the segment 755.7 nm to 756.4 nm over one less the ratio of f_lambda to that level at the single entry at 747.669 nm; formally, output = 0.12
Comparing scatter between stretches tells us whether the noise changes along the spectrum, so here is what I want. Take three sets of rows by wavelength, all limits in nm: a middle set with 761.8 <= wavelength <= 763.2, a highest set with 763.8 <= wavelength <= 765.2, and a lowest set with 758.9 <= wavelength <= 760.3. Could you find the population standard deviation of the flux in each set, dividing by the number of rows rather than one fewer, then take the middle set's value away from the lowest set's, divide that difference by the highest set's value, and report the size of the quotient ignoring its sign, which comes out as 0.93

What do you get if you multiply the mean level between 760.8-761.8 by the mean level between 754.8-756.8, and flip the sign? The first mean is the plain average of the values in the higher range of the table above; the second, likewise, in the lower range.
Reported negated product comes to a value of -1995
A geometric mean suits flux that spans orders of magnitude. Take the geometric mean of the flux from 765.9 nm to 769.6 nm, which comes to 35.9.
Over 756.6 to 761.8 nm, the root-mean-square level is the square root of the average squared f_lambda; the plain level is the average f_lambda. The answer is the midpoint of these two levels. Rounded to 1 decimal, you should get 46.6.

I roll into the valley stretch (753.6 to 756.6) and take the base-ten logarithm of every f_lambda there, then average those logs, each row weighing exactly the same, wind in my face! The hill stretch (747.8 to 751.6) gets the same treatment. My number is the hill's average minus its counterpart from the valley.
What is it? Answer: -0.10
